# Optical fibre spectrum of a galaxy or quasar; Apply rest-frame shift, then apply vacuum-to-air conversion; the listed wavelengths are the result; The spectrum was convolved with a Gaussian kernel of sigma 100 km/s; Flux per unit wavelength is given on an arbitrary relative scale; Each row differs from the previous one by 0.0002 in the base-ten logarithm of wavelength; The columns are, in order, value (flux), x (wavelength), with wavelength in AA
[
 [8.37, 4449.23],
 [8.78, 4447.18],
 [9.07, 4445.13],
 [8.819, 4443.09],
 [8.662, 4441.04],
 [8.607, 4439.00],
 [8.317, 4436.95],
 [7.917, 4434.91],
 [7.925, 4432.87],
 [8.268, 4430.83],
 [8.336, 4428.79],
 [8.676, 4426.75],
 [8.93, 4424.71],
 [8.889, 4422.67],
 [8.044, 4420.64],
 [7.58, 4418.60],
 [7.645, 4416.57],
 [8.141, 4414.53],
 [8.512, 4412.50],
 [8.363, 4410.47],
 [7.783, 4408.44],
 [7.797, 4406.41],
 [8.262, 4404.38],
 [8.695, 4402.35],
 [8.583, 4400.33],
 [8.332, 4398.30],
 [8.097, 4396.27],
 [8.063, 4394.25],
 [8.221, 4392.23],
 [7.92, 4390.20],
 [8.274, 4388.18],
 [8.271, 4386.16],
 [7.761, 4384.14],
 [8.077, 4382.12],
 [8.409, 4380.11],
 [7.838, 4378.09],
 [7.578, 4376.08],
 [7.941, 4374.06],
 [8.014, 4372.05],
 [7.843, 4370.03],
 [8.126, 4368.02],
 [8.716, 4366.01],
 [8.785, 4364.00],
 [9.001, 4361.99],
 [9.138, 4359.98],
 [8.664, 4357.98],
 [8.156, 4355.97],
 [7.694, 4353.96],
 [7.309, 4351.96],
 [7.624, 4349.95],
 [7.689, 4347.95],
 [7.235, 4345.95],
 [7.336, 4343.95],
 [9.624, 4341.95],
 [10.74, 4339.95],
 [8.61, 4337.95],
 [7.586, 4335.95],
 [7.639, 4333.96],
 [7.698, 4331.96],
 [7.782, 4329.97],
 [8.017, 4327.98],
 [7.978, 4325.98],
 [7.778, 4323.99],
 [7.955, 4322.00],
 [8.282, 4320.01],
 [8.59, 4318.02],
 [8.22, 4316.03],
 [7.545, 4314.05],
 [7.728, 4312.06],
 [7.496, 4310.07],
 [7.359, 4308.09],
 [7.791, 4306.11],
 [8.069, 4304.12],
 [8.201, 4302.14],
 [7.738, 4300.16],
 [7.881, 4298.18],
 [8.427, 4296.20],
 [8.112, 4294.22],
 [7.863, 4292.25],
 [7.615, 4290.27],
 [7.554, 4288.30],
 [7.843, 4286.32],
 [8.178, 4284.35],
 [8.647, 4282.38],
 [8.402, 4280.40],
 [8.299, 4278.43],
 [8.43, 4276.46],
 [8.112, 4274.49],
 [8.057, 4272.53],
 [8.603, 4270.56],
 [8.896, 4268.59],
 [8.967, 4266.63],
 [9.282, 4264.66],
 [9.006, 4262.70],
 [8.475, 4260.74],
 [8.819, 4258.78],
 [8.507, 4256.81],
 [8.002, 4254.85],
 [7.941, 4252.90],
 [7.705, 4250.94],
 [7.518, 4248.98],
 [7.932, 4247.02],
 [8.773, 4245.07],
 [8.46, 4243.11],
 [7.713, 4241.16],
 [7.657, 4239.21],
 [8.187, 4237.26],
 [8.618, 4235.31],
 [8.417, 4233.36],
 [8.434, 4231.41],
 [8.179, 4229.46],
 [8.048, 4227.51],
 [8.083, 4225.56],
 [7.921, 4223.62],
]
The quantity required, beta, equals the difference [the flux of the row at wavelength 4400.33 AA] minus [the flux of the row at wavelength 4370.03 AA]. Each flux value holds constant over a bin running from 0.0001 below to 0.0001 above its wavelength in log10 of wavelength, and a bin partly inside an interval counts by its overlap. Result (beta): 0.7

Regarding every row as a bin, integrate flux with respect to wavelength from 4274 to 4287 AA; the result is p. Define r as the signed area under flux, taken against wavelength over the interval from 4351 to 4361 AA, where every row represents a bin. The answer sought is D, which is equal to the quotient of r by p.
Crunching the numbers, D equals 0.76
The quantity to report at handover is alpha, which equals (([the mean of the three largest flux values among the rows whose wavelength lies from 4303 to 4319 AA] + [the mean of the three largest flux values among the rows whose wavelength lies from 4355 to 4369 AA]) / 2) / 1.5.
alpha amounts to 5.76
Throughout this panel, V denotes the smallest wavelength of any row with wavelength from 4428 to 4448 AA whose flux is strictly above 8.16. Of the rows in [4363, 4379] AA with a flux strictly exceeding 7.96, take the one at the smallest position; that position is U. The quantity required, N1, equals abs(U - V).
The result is 64.8 AA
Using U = 4364.00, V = 4428.79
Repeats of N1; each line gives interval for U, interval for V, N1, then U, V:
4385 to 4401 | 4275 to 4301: 109.7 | 4386.16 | 4276.46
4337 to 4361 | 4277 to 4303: 59.5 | 4337.95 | 4278.43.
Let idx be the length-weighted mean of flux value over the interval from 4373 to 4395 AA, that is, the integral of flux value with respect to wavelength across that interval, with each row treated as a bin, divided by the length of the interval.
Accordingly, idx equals 8.0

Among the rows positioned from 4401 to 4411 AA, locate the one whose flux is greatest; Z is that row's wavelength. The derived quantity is 4402.35 AA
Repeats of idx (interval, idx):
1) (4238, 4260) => 8.1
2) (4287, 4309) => 7.9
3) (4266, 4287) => 8.4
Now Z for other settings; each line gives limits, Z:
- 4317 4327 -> 4318.02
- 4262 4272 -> 4264.66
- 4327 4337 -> 4327.98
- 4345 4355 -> 4353.96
